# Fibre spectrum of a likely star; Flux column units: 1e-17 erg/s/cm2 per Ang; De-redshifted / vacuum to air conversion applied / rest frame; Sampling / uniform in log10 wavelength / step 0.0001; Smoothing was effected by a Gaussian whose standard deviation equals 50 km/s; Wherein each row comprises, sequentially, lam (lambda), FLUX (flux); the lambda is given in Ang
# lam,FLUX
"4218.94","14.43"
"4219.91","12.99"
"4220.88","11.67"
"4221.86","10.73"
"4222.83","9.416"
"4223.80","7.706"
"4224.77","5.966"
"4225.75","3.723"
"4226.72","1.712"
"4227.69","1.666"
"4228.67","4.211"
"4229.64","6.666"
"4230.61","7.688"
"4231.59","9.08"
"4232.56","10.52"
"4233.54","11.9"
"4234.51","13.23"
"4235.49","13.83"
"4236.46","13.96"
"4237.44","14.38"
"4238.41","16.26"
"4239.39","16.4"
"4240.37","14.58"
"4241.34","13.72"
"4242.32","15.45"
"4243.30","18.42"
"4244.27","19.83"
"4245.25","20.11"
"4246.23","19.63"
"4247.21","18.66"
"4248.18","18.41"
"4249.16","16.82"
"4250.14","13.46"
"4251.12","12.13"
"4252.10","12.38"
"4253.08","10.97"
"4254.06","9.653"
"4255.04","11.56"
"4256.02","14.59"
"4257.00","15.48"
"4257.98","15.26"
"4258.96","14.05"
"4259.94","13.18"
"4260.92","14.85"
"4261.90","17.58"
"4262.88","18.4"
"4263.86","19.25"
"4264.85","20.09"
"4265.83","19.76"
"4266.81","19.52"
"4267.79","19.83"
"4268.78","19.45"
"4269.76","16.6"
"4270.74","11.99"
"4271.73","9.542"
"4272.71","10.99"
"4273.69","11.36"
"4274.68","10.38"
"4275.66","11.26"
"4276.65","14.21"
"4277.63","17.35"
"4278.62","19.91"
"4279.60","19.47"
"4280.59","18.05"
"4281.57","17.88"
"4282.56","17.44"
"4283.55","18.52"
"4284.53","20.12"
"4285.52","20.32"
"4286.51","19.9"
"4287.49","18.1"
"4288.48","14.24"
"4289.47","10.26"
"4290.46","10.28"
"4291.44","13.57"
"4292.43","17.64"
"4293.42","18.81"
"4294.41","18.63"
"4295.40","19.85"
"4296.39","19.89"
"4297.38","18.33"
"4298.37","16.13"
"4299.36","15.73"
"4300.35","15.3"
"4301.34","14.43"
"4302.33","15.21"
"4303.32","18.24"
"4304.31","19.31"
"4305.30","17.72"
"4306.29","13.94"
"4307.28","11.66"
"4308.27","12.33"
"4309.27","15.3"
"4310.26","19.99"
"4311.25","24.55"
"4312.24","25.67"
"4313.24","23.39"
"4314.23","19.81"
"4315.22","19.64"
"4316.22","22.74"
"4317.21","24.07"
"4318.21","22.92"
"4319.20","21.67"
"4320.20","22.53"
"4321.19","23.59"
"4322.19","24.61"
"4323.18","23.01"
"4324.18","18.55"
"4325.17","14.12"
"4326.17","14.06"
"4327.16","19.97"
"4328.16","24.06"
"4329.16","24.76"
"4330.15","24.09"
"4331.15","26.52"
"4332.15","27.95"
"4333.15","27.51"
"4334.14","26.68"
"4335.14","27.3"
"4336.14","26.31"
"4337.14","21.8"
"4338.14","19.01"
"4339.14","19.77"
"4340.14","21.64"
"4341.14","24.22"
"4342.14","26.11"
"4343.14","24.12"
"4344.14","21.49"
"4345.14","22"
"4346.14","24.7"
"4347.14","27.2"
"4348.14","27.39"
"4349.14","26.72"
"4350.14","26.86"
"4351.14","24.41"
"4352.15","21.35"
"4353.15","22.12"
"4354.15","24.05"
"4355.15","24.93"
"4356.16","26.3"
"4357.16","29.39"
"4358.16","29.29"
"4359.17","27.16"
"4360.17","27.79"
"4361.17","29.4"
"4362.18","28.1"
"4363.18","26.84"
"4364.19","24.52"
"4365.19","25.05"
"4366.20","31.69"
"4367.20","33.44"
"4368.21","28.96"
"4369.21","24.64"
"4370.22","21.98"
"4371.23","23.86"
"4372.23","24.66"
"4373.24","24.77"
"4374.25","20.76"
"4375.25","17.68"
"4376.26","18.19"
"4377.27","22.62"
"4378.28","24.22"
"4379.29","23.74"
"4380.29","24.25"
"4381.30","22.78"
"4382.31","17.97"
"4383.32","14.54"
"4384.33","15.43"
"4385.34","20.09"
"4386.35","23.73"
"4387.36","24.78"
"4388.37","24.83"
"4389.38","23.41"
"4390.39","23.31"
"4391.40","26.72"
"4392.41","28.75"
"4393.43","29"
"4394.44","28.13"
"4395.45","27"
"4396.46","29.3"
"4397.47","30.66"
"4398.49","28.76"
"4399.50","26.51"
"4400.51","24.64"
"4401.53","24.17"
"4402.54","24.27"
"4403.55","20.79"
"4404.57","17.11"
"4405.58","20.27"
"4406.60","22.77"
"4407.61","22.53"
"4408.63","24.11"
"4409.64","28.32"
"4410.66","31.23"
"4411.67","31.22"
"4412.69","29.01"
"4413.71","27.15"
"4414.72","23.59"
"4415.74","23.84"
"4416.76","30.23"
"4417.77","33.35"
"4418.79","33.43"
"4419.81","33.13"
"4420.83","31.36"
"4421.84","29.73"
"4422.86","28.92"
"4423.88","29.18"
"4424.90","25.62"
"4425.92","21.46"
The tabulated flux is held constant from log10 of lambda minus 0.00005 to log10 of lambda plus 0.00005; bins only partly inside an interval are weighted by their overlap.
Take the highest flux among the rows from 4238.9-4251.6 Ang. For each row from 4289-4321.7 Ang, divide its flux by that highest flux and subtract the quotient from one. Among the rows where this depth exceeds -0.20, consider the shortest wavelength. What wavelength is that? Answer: 4289.47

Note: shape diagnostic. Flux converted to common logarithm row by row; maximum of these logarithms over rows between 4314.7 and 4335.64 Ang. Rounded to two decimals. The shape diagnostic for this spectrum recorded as 1.45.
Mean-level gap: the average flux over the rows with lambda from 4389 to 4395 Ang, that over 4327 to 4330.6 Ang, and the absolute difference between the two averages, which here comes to 3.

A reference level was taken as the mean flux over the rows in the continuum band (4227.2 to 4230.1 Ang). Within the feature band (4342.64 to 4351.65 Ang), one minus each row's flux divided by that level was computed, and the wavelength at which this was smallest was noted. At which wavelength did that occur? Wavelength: 4348.14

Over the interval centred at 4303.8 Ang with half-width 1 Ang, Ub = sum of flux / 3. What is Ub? 13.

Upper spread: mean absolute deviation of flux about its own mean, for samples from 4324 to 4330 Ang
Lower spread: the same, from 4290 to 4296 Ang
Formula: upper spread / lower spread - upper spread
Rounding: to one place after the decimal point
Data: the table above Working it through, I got -2.5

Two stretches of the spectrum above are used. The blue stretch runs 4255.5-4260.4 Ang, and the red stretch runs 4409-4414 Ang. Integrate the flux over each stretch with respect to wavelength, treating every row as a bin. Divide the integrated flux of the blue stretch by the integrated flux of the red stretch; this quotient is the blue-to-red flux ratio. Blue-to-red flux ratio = 0.48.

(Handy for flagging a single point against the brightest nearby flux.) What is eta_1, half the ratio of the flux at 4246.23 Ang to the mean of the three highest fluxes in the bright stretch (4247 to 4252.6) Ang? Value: 0.55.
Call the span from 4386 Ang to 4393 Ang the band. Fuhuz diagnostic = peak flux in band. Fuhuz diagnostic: 28.75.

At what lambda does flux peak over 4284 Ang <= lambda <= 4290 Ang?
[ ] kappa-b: 4285.52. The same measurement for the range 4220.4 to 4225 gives 4220.88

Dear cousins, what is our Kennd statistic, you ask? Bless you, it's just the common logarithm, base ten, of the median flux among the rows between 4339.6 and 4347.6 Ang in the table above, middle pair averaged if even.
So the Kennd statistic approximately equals 1.4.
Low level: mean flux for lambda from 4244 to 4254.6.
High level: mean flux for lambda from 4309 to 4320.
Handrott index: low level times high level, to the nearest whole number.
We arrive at 341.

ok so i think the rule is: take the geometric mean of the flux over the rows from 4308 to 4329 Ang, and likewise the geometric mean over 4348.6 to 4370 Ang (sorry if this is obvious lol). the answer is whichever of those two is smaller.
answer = 20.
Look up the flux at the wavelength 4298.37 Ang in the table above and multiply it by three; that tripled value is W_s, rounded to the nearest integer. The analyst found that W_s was 48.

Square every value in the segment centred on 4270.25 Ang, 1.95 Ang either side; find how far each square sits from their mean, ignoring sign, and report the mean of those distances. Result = 105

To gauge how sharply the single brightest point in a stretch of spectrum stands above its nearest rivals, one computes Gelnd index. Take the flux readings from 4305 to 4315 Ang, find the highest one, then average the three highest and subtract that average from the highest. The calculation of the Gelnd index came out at 1.13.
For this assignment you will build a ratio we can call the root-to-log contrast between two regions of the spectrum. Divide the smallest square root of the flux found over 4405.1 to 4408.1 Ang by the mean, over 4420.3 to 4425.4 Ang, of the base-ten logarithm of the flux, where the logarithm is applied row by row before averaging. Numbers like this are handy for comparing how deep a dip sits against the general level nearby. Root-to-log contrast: 3.1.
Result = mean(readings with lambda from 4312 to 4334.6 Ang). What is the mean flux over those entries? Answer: 23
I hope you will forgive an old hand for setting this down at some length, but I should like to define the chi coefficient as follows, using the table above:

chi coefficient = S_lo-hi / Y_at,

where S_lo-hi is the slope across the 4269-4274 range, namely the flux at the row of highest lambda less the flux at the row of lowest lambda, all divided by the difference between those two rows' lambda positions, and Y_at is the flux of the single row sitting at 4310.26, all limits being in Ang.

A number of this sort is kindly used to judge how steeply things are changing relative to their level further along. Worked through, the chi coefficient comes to -0.07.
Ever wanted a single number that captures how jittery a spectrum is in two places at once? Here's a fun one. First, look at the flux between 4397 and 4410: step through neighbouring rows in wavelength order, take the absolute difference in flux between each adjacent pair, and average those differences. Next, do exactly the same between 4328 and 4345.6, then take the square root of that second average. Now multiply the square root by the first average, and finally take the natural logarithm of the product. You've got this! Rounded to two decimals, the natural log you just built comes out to 0.99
